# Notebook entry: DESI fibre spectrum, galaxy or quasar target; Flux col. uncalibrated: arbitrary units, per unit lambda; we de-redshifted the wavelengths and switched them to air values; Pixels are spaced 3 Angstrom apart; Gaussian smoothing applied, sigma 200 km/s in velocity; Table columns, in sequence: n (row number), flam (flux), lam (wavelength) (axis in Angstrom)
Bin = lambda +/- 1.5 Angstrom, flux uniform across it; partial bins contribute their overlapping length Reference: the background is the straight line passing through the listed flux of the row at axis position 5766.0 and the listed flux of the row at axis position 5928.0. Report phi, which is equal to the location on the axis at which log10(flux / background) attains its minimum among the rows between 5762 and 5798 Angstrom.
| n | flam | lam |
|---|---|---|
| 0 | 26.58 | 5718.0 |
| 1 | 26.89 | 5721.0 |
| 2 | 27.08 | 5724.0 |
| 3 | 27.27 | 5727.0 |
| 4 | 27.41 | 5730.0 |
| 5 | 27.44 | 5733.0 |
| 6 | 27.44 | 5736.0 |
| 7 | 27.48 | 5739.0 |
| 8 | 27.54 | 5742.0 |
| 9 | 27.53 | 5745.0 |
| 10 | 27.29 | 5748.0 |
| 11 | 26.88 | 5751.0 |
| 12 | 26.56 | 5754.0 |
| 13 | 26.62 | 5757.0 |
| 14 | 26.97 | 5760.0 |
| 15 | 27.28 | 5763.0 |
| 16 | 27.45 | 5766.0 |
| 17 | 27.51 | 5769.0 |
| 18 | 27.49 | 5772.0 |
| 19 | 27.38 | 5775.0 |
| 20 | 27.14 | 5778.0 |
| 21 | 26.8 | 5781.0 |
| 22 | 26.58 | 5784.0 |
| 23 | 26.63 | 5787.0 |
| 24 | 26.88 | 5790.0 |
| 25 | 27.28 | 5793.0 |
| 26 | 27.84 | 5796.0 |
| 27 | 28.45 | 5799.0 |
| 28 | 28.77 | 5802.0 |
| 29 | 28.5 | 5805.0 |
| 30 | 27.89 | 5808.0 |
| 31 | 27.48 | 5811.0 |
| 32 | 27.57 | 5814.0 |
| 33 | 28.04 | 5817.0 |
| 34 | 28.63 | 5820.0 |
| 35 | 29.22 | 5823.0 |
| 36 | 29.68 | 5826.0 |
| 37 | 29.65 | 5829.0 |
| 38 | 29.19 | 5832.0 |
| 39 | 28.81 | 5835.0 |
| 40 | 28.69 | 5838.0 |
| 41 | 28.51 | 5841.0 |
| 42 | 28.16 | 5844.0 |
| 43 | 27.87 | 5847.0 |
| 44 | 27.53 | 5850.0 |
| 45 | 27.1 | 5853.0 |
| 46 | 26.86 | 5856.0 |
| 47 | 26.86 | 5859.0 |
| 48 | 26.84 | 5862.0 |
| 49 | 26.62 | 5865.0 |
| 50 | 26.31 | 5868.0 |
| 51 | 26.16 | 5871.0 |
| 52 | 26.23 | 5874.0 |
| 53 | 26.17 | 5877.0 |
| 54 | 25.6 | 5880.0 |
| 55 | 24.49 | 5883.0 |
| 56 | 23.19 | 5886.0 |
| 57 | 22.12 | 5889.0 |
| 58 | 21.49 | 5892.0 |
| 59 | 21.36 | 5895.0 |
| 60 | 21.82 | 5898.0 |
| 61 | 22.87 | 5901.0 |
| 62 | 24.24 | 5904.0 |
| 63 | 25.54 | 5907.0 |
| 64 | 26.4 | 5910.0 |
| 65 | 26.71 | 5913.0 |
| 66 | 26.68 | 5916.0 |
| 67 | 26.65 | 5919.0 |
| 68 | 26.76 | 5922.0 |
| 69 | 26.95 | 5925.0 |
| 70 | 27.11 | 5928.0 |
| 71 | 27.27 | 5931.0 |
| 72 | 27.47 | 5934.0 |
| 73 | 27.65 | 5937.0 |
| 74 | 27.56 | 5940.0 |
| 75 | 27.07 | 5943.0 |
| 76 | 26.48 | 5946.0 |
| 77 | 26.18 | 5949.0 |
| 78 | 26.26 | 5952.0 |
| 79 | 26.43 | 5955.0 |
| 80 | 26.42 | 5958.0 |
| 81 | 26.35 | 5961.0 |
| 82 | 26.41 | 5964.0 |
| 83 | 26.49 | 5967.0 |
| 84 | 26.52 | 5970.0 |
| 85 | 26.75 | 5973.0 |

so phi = 5784.0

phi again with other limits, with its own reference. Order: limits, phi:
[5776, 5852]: 5784.0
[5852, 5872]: 5871.0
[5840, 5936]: 5895.0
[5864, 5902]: 5895.0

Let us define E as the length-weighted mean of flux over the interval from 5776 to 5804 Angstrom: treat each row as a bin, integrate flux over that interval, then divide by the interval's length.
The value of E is 27.4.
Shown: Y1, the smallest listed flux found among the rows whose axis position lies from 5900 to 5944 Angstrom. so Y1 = 22.87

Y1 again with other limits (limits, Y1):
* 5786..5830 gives 26.63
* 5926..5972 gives 26.18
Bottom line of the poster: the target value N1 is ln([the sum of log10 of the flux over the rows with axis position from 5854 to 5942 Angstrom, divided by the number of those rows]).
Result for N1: 0.341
